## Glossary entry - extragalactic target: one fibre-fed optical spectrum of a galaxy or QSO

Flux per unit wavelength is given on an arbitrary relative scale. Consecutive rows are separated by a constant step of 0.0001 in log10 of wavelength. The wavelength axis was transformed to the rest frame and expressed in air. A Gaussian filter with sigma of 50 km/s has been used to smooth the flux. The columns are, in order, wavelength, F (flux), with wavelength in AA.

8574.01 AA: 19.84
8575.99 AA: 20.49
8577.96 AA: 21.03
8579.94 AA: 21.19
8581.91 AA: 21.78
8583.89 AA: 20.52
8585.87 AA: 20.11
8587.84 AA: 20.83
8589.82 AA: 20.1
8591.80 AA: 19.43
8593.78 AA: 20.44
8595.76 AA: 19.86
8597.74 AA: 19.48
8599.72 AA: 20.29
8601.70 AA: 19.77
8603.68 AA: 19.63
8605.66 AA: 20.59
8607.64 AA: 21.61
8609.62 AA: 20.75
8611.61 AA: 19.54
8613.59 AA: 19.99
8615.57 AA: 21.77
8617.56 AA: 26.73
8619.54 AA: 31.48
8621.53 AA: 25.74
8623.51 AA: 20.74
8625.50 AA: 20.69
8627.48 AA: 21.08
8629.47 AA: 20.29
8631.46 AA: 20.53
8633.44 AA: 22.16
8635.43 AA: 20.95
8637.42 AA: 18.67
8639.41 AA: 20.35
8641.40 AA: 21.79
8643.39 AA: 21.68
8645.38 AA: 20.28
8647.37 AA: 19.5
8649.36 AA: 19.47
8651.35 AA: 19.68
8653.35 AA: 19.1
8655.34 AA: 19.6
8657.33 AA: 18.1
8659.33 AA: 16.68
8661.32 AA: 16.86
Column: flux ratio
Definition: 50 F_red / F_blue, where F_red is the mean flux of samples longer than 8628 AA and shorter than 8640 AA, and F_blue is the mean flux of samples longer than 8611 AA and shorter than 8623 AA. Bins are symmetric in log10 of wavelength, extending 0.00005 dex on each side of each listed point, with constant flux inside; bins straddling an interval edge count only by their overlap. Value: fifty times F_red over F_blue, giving 42.3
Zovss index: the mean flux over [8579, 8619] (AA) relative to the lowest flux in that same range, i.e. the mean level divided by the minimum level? 1.07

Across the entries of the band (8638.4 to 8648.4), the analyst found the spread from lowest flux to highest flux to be 2.3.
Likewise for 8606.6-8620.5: 11.9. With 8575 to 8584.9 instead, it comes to 1.3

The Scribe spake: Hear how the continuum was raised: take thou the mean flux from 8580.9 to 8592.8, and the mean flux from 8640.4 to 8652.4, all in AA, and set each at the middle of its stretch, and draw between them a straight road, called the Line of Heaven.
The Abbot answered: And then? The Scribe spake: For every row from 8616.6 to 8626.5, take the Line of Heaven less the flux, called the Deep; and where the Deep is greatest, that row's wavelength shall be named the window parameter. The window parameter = 8625.50 AA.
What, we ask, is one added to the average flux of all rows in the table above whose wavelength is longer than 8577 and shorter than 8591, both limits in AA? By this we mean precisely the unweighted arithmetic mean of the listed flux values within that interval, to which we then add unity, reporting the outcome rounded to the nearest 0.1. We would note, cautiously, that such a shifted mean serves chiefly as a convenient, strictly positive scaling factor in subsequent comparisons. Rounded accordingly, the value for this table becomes 21.8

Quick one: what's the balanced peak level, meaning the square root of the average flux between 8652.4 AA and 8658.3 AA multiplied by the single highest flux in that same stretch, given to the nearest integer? 19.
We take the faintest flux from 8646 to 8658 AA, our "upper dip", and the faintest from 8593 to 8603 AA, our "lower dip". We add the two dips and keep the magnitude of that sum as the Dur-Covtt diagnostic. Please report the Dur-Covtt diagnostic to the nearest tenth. 37.6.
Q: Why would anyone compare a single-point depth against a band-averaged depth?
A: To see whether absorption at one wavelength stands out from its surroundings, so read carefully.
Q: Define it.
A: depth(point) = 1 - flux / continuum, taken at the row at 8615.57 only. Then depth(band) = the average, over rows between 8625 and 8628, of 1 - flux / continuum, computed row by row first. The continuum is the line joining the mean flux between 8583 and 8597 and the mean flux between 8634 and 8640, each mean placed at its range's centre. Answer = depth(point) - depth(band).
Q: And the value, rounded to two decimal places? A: -0.04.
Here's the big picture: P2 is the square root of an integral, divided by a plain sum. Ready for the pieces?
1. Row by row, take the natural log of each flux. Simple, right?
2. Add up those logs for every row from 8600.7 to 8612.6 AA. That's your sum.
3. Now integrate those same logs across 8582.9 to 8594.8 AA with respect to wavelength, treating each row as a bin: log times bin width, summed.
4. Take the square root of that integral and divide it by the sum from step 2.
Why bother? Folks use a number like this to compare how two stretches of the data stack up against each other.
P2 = 0.331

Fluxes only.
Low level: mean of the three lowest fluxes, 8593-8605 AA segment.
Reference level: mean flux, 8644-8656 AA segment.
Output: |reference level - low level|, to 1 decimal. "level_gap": 0.0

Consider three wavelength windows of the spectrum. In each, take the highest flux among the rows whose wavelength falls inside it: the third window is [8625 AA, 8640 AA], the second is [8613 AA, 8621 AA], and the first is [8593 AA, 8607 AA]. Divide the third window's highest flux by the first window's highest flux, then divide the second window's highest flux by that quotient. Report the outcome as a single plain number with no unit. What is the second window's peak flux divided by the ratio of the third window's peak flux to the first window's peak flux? 29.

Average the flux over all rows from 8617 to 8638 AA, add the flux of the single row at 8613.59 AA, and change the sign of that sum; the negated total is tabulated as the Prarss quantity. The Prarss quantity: -42.6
